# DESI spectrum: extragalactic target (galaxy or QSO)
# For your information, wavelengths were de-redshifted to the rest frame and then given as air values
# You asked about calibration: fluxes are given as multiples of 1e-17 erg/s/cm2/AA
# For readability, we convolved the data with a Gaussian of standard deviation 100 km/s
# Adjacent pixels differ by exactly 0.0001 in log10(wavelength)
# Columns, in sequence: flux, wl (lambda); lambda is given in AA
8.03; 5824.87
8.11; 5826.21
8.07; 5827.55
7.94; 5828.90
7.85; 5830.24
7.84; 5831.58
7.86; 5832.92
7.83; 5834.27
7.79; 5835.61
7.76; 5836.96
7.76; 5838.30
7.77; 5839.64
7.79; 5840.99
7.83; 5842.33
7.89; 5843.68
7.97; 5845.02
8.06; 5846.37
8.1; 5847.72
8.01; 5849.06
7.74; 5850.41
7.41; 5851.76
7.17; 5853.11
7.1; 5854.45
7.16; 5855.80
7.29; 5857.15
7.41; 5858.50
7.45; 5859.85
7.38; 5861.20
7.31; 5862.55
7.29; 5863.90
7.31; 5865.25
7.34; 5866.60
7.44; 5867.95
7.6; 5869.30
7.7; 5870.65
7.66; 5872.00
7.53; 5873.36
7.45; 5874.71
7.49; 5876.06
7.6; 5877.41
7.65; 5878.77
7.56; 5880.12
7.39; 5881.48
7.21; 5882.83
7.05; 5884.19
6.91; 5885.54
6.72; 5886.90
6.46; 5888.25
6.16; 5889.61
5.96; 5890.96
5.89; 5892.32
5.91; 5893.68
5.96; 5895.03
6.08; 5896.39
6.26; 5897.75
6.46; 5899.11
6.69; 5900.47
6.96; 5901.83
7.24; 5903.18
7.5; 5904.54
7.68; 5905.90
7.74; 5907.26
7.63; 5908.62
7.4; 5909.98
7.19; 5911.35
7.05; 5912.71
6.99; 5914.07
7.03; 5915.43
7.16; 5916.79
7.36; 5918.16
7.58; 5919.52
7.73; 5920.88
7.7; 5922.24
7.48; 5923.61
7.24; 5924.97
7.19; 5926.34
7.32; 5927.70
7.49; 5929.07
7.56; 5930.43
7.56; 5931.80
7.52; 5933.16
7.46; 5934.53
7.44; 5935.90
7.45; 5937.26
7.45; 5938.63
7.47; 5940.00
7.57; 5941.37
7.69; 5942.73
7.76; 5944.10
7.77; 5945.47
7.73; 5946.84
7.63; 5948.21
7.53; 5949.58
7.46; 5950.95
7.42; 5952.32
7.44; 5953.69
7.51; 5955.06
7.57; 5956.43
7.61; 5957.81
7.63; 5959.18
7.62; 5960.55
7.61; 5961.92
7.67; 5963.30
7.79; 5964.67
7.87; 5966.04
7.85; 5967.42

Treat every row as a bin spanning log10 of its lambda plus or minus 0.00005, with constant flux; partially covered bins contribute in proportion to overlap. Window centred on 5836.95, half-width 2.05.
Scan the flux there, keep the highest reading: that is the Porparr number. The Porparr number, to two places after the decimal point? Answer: 7.79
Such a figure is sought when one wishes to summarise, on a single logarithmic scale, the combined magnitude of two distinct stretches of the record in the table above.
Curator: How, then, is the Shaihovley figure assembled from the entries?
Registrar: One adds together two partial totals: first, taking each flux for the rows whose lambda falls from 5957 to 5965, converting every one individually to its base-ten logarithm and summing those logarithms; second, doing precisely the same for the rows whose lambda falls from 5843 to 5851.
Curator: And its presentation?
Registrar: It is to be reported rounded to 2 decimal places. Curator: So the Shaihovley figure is 10.71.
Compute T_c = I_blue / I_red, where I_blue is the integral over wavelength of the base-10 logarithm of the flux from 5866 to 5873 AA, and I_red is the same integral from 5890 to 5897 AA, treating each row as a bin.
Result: 1.13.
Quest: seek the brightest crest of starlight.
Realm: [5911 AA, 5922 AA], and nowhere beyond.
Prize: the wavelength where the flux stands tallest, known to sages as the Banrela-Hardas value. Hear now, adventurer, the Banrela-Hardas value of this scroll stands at 5920.88 AA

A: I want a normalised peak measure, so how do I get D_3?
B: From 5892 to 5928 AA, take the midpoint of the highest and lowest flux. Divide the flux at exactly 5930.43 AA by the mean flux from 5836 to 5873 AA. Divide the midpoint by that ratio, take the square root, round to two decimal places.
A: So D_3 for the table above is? 2.61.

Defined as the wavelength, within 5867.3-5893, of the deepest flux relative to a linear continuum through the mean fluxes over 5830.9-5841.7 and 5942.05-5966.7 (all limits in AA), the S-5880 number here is 5892.32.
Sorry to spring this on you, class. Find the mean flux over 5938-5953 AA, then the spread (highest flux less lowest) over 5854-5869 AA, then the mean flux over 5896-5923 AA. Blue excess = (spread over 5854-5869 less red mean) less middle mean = -14.4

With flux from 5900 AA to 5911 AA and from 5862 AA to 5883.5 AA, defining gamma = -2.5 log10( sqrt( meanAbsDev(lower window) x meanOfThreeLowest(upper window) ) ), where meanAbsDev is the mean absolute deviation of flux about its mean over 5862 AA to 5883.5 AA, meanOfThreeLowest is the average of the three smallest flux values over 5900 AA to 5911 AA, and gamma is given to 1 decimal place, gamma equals 0.1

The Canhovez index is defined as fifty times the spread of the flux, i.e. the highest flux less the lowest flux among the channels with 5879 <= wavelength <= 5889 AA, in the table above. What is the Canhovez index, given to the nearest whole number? 55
